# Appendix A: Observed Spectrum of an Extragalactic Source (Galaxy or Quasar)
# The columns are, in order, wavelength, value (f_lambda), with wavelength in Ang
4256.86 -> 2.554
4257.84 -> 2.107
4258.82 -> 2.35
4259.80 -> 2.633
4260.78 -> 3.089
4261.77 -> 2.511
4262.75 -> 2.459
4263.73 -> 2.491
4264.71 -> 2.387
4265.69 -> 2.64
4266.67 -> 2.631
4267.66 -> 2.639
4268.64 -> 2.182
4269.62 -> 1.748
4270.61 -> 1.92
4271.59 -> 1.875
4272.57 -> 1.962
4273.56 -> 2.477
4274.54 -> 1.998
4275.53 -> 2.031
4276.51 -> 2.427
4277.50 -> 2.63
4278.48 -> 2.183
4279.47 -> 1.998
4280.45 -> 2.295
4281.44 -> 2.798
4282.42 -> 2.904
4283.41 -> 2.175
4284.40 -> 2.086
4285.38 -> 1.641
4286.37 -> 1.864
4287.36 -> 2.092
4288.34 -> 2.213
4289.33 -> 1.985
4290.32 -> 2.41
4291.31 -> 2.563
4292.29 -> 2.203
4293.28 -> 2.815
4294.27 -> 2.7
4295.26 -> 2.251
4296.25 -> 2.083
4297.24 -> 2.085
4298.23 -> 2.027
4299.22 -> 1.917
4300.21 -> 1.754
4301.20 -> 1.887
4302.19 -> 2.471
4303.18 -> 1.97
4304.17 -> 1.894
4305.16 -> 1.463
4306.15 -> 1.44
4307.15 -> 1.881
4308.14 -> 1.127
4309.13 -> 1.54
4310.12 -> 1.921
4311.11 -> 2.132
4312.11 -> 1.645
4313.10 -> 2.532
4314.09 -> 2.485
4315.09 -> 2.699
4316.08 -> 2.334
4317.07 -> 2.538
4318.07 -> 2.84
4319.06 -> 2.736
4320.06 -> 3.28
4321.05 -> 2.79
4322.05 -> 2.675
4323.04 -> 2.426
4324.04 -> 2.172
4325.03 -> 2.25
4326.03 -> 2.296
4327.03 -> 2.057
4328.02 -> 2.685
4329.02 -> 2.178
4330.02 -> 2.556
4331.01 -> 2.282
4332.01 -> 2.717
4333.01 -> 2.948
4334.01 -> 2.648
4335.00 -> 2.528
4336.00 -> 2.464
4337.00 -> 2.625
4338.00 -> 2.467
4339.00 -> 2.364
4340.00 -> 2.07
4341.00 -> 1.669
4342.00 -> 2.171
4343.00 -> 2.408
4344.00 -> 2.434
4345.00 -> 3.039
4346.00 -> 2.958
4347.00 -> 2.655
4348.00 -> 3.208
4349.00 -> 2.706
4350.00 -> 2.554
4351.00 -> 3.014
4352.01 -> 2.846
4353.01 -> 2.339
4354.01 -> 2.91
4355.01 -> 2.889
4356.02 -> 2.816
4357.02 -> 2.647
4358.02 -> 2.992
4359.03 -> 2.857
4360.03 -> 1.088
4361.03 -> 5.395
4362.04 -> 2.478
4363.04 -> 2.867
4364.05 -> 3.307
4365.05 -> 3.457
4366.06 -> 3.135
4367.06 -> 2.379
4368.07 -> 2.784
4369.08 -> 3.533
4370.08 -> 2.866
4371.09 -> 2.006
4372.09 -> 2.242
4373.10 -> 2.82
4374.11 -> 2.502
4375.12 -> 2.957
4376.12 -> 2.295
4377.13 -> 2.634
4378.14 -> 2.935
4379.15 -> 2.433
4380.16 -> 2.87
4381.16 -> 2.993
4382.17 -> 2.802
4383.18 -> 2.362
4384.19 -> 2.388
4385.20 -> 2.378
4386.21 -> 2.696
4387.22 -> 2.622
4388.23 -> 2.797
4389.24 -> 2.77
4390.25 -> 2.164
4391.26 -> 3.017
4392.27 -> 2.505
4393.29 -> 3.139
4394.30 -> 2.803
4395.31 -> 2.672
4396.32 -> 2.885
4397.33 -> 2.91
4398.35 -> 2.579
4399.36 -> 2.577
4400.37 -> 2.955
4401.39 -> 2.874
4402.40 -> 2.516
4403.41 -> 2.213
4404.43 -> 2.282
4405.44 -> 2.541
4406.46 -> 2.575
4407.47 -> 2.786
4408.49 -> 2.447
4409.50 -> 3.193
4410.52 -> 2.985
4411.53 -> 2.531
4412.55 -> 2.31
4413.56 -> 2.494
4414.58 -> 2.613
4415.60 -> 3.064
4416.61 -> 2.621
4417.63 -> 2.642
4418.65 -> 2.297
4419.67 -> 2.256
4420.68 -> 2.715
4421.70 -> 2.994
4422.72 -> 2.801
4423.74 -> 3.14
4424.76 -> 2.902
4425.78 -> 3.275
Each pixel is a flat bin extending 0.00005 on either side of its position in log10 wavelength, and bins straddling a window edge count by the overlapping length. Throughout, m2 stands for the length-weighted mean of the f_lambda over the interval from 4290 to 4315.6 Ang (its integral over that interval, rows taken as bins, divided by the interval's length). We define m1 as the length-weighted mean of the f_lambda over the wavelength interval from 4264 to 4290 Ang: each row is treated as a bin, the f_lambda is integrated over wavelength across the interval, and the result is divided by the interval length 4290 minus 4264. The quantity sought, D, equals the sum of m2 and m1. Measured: 4.3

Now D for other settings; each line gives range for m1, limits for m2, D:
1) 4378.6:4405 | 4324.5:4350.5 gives 5.2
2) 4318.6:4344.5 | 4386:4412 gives 5.2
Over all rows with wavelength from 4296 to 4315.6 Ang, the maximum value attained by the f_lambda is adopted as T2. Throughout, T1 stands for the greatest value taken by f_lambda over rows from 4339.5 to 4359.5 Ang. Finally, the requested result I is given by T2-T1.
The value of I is -0.5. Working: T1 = 3.208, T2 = 2.699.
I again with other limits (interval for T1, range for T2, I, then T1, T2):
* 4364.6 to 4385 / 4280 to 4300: -0.6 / 3.533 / 2.904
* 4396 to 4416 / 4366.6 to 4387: 0.3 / 3.193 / 3.533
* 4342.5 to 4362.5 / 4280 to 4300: -2.5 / 5.395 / 2.904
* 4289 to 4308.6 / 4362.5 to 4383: 0.7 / 2.815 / 3.533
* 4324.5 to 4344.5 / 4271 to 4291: 0.0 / 2.948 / 2.904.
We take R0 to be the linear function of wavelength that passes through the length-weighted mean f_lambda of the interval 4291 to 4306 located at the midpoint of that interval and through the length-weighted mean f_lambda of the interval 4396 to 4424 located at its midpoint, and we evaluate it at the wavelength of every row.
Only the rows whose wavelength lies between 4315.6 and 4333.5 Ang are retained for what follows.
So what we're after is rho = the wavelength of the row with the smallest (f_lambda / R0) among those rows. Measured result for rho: 4327.03 Ang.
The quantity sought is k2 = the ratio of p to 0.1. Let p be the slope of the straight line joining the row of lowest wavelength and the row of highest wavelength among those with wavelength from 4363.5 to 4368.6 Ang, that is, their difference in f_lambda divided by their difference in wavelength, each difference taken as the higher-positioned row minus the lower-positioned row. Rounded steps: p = -0.13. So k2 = -1.3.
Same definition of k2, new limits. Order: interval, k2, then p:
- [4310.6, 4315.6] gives 1.4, 0.14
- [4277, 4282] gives 0.4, 0.04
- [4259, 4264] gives -0.4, -0.04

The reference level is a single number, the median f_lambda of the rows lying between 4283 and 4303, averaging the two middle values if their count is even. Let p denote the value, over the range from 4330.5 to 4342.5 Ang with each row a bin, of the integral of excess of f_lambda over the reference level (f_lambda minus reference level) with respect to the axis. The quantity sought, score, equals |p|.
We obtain 3.9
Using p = 4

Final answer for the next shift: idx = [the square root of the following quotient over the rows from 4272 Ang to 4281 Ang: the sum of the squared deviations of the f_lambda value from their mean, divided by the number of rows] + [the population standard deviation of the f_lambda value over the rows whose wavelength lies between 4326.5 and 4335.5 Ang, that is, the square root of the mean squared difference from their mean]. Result 0.50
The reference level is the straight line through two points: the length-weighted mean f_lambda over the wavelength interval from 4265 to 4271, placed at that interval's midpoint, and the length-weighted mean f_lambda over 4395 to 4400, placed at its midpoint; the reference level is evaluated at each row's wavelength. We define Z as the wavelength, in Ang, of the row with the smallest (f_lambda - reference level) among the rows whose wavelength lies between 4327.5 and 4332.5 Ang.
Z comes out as 4329.02 Ang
